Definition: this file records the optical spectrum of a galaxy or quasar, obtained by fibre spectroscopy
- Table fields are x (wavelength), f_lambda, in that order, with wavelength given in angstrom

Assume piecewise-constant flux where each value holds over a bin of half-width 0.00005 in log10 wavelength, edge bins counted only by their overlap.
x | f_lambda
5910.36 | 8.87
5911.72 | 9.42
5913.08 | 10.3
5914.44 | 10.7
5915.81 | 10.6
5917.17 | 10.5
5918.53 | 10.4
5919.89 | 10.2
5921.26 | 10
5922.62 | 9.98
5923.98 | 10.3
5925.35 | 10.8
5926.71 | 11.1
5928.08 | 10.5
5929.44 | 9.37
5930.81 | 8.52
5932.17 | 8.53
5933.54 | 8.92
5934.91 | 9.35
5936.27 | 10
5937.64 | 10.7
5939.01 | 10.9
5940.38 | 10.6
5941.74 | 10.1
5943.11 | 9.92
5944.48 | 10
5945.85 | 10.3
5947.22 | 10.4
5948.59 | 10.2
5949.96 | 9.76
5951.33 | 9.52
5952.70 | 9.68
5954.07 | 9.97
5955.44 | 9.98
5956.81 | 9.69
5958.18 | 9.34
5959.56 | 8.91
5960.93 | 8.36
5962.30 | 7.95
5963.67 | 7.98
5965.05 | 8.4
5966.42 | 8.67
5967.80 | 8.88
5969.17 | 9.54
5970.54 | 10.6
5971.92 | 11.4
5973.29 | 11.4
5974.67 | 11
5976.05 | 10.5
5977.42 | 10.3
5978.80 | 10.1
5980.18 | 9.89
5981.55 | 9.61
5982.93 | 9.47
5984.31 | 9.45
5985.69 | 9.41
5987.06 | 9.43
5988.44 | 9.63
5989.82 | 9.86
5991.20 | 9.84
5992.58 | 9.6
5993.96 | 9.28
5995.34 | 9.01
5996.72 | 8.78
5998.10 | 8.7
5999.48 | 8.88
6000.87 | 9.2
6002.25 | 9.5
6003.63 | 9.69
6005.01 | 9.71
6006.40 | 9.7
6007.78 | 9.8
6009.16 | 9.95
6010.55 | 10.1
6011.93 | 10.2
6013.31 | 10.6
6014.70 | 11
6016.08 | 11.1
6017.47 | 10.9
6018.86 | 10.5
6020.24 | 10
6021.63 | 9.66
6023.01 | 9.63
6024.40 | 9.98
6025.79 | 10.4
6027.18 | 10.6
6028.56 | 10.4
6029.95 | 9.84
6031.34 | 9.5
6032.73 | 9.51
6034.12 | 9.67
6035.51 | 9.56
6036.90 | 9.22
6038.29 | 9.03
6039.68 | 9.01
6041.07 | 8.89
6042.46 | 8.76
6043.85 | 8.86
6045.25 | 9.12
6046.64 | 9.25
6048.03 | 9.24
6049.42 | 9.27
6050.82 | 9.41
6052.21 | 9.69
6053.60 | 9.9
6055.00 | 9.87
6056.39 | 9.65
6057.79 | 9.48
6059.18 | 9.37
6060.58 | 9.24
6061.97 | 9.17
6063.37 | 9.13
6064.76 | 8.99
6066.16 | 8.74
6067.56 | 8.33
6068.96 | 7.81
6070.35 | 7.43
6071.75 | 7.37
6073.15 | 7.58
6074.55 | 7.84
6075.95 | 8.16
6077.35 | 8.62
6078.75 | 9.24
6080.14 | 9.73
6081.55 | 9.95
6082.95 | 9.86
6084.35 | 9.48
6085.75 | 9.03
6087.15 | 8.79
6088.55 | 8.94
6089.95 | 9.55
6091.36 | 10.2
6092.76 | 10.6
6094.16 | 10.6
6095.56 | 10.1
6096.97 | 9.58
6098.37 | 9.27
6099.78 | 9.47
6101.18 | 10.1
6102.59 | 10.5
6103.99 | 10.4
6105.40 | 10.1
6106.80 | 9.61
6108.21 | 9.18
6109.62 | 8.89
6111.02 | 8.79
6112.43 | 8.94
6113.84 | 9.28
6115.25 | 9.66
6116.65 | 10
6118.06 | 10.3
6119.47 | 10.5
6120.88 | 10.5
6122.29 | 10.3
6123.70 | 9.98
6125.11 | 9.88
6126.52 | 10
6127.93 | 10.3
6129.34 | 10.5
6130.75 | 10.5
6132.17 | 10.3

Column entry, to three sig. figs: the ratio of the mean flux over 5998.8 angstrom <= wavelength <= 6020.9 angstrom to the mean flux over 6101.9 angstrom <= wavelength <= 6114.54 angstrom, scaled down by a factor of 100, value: 0.0106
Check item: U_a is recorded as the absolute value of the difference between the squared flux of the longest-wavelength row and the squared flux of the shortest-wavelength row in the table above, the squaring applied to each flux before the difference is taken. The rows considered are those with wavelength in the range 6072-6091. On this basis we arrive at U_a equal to 34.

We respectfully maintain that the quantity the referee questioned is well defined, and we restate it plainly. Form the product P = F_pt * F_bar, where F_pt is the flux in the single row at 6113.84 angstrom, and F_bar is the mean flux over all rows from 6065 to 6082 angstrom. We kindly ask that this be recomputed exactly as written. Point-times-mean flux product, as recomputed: 78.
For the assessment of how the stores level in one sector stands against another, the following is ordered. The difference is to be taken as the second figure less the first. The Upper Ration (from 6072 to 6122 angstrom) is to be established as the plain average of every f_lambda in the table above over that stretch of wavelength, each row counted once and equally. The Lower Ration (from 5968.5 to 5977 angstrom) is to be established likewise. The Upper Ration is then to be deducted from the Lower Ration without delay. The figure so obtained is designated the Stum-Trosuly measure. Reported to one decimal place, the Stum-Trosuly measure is 1.2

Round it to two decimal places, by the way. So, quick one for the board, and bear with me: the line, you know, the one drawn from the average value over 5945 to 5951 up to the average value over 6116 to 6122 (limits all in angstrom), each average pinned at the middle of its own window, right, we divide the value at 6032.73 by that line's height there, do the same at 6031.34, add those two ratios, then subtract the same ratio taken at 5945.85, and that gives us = 0.84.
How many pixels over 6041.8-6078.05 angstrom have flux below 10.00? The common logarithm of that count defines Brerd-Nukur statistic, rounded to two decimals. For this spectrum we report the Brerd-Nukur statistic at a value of 1.41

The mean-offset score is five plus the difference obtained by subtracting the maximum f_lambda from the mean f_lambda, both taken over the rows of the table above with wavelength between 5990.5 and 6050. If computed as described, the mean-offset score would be 3.56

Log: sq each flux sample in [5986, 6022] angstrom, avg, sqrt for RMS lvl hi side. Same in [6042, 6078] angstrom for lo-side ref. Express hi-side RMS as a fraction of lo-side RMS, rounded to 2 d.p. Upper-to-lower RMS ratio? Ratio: 1.10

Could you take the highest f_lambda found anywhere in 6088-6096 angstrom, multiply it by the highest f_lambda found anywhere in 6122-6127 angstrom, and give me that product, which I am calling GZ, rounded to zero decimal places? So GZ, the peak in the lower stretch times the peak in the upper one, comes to 109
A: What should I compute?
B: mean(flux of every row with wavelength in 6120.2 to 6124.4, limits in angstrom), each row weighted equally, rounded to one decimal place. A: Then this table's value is 10.3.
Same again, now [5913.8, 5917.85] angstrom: 10.6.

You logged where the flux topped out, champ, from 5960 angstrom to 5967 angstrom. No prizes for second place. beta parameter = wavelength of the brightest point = 5966.42 angstrom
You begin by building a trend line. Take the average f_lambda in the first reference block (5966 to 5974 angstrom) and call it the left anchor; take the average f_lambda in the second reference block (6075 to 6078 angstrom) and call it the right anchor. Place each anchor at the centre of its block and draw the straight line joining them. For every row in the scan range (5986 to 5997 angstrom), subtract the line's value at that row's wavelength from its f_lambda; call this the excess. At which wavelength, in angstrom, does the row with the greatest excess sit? 5991.20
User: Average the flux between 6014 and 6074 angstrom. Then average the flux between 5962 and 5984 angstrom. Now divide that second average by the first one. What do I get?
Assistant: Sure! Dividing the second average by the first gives 1.04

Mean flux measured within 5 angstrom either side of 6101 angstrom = 9.9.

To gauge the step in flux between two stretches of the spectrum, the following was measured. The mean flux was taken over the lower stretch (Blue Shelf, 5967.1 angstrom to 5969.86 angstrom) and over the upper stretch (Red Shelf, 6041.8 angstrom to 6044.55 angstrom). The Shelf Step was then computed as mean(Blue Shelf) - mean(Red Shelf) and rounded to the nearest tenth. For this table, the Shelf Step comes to 0.4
